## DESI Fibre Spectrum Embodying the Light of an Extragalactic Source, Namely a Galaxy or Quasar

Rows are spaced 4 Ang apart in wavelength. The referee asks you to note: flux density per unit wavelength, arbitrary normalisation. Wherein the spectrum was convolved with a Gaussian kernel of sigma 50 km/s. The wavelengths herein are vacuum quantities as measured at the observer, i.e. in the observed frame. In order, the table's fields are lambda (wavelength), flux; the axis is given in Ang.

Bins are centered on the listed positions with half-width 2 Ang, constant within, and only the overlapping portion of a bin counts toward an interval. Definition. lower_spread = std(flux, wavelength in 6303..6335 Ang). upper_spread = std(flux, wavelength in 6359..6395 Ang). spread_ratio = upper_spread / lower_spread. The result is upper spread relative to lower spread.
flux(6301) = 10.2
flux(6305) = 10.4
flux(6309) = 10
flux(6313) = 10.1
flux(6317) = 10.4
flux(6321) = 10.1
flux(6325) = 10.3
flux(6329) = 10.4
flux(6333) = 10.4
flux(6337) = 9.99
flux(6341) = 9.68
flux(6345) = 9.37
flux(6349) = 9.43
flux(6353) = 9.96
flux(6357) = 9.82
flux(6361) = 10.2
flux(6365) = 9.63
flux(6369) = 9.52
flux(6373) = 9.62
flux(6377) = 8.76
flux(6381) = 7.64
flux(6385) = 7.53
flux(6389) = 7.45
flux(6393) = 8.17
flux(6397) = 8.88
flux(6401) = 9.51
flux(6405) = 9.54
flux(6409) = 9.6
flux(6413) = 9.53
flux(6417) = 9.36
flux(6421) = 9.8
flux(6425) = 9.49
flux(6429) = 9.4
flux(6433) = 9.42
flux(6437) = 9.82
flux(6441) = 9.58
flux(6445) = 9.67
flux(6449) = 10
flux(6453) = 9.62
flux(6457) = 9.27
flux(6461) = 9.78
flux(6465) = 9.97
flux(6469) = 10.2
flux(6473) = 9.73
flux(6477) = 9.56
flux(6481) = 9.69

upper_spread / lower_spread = 6.3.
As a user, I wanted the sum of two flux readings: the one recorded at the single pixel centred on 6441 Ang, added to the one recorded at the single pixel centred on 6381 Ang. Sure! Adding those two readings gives 17.2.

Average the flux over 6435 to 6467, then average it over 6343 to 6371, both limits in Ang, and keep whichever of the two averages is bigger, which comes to 9.71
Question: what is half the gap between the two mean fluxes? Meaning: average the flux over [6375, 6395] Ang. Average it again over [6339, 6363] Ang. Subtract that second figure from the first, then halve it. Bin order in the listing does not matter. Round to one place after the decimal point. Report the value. -0.9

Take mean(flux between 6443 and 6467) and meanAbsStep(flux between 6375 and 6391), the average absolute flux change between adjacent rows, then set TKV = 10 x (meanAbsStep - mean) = -92.8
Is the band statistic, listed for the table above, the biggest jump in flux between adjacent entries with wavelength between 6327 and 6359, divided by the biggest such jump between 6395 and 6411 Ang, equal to 0.84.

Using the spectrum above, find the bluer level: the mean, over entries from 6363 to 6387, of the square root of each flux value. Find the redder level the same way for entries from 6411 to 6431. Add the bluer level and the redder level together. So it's 6.04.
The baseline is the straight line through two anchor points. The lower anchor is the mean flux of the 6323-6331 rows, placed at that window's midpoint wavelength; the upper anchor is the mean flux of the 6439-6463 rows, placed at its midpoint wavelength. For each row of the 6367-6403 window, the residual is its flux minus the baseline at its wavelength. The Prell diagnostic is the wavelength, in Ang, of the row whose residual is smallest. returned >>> 6389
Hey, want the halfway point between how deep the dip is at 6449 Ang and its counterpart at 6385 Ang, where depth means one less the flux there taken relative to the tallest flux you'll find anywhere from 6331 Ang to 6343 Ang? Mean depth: 0.157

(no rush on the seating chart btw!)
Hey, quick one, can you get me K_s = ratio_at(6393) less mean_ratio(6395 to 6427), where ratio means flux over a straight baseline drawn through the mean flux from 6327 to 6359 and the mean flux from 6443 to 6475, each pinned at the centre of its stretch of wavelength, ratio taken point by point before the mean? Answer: -0.13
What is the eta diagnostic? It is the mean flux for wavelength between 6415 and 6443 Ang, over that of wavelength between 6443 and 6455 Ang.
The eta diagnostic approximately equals 0.98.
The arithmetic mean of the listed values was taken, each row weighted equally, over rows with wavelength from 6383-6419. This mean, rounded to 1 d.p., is 8.8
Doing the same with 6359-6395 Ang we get 8.7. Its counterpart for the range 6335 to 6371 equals 9.7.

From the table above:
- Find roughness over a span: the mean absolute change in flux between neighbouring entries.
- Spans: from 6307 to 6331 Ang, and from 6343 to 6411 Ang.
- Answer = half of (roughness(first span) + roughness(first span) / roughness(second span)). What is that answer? 0.36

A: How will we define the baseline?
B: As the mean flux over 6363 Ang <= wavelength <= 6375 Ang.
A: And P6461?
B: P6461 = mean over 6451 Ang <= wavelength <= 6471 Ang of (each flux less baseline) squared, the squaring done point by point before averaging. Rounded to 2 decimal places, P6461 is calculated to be 0.13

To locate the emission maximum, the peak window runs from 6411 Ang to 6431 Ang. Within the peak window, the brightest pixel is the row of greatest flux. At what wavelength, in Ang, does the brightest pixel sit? 6421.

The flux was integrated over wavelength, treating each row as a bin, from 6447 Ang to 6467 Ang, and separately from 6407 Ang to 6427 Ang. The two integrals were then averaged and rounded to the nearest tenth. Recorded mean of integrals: 192.8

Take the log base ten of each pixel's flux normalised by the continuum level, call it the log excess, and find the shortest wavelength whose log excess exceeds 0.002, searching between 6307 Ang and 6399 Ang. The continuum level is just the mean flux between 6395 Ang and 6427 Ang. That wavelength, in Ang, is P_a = 6309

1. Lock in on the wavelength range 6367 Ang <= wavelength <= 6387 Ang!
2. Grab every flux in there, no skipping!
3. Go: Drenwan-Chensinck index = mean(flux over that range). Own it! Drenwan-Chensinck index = 8.6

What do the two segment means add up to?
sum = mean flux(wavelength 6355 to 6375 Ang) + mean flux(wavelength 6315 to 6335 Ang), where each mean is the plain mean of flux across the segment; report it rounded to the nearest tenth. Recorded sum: 20.1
